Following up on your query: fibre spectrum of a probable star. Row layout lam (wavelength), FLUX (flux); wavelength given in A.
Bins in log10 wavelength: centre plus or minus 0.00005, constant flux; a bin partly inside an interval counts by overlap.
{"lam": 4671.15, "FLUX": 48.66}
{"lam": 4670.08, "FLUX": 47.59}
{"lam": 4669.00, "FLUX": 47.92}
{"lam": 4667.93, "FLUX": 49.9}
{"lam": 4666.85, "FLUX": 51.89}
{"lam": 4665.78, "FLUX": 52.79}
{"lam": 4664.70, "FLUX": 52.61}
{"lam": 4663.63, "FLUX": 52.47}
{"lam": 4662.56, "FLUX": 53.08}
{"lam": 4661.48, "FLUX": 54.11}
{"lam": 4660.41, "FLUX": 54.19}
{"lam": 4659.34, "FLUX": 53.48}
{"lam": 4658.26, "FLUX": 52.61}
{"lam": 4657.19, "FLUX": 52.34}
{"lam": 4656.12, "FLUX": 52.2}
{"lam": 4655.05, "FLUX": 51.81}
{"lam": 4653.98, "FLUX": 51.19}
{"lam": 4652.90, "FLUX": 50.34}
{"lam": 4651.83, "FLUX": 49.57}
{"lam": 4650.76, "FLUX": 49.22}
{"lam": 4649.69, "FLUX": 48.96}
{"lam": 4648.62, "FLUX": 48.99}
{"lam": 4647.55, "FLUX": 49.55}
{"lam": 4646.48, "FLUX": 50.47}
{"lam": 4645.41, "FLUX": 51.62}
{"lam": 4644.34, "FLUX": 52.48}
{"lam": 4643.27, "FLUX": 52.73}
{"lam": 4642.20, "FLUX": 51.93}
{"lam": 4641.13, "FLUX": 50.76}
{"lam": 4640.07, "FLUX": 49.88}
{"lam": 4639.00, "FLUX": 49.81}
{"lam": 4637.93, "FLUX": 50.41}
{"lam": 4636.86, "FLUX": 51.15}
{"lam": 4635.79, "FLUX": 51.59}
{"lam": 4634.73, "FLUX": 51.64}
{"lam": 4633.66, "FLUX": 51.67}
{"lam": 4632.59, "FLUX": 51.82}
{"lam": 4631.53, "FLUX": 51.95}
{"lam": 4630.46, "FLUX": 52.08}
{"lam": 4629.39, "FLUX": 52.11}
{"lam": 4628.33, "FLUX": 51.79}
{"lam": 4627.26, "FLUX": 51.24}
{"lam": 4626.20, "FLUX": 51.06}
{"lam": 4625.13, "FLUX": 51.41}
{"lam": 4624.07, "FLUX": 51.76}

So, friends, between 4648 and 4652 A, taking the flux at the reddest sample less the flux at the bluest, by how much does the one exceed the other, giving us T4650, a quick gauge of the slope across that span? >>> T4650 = 0.6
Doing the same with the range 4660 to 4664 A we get -1.7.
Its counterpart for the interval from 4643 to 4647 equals -2.3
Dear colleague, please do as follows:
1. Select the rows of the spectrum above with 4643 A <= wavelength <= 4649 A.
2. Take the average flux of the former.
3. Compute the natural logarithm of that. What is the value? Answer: 3.93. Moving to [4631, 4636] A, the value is 3.95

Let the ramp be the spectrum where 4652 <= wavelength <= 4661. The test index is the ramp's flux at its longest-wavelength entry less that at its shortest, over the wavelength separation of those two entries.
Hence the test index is 0.51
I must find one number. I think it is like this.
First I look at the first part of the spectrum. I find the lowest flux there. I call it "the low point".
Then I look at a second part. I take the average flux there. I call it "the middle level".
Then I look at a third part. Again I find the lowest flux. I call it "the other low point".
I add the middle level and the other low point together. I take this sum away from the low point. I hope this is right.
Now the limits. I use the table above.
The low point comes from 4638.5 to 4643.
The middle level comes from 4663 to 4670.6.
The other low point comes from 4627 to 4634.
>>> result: -52.2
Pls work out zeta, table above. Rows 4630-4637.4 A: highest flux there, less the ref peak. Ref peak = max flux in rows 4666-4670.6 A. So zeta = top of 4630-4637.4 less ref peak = 0.19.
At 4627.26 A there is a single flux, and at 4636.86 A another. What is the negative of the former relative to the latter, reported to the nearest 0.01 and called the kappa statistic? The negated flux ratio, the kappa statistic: -1.00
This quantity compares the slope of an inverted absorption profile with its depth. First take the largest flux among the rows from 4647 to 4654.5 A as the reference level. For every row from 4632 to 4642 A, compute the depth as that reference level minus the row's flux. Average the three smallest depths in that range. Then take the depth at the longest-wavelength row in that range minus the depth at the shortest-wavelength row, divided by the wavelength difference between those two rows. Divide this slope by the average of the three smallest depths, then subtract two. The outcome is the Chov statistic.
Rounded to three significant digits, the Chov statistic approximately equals -2.24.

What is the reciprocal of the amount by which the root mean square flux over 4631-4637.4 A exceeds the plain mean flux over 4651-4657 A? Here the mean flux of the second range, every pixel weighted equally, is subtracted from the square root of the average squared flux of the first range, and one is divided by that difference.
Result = 1.6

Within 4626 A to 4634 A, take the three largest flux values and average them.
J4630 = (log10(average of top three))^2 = 2.95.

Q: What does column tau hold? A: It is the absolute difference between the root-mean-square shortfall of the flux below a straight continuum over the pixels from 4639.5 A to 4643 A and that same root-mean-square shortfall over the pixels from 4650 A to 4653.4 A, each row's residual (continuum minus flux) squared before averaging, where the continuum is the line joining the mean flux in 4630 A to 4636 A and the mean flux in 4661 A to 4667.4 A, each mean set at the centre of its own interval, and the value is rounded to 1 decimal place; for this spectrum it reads 1.3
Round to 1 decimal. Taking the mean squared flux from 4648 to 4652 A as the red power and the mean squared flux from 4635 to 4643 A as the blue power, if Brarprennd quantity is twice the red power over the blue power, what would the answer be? 1.9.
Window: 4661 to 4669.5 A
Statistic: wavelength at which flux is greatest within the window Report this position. 4661.48 A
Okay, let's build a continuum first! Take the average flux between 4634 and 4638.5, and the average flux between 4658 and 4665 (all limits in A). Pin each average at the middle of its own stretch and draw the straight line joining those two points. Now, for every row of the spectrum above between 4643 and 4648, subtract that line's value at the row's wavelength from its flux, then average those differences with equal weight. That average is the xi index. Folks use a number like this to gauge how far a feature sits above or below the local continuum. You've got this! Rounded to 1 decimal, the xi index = -0.6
